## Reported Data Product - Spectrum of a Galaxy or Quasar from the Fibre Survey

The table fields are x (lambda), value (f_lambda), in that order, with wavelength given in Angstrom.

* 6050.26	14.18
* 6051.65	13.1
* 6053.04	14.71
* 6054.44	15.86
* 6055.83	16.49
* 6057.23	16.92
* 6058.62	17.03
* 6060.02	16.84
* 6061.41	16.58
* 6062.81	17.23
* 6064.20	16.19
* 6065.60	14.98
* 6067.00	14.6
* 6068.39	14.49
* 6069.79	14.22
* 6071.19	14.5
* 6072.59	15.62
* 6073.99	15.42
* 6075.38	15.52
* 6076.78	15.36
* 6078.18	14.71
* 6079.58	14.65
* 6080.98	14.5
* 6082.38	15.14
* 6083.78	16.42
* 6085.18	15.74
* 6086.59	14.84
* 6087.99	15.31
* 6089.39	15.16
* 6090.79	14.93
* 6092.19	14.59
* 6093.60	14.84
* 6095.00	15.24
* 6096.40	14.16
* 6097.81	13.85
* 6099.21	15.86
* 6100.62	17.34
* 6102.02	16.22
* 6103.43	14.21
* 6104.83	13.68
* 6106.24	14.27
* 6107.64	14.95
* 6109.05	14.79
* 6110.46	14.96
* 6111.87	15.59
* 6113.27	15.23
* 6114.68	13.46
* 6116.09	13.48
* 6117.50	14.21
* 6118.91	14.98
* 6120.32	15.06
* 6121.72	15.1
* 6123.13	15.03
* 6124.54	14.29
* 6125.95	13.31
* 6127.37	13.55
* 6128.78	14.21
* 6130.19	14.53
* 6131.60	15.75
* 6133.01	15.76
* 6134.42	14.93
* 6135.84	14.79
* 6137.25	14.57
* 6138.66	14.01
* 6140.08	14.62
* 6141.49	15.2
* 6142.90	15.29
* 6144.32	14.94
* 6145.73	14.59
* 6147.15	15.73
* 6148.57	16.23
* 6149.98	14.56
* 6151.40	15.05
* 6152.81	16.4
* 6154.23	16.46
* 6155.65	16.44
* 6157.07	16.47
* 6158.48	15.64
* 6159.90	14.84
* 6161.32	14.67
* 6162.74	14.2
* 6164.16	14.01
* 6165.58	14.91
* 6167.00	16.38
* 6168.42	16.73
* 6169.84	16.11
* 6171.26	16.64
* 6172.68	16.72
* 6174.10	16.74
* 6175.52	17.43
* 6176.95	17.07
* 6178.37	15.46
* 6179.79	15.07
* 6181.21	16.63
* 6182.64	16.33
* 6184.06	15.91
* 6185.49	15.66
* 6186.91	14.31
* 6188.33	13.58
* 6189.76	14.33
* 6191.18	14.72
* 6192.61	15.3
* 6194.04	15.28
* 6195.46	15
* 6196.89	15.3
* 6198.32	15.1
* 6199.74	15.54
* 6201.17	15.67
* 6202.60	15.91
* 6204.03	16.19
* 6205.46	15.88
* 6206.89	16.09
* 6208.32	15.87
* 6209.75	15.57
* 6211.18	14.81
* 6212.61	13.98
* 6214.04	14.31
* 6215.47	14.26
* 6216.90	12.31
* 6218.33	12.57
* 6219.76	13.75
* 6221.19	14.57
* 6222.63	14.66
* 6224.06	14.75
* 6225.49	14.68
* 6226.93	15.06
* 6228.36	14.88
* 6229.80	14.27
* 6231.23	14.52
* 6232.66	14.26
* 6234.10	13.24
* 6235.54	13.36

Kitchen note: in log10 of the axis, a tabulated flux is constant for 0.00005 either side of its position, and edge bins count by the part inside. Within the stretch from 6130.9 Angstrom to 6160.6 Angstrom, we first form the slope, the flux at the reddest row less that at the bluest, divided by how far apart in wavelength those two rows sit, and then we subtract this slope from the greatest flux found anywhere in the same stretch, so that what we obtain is 16.5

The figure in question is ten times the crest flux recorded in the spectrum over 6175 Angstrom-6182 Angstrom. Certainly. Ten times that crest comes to 174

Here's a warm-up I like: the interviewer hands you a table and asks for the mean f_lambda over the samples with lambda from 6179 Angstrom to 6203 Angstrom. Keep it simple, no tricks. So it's 15.3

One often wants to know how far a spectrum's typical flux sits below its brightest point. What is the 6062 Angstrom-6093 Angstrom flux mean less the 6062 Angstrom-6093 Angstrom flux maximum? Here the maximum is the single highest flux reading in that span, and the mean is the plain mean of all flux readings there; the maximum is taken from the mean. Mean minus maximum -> -2.04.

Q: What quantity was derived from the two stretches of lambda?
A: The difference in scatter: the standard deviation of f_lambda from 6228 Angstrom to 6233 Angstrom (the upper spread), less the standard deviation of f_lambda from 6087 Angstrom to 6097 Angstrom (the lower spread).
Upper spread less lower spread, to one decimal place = -0.1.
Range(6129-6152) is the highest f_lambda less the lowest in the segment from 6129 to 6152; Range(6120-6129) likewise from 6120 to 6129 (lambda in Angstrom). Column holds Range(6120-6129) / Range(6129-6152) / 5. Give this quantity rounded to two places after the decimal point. 0.16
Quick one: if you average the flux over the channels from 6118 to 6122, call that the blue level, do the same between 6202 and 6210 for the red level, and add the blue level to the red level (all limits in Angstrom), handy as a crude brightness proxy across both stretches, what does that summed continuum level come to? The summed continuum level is 31.0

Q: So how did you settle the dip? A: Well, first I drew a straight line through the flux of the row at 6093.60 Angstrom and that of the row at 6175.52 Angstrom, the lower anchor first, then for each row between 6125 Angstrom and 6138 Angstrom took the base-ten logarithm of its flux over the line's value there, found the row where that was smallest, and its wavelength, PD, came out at 6125.95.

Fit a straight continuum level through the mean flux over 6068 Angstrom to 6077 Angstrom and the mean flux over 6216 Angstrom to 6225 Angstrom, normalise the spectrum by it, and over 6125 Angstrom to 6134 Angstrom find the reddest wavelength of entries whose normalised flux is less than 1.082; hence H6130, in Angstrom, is 6130.19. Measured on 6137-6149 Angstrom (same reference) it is 6145.73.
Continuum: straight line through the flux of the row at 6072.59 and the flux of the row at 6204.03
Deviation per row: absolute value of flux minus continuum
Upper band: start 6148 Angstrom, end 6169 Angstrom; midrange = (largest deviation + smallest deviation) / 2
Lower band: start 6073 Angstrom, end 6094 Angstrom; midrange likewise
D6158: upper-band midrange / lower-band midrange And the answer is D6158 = 1.87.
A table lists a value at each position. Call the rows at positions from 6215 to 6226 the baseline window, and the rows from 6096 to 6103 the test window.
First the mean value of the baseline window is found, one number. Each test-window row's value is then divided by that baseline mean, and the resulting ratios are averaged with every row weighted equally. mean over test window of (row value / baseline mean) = 1.11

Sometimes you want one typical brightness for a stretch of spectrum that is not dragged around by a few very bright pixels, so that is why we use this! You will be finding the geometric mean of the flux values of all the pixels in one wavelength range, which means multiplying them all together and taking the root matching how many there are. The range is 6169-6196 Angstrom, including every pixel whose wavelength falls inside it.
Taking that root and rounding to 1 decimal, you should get 15.7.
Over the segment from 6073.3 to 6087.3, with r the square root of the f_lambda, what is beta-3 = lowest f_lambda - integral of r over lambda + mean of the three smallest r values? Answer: -36.3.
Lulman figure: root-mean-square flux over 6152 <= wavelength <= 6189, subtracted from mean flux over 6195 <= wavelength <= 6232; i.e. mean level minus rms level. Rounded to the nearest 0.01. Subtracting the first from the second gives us -1.01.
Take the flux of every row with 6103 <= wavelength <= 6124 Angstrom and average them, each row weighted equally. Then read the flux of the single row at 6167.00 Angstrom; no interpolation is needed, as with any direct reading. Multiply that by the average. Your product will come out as 239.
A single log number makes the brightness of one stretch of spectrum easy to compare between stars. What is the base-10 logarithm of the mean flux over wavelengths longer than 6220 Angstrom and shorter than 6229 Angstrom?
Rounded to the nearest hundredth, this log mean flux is 1.17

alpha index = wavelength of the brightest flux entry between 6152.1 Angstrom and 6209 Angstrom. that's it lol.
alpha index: 6175.52 Angstrom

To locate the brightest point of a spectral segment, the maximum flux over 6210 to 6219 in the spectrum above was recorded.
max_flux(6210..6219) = 14.81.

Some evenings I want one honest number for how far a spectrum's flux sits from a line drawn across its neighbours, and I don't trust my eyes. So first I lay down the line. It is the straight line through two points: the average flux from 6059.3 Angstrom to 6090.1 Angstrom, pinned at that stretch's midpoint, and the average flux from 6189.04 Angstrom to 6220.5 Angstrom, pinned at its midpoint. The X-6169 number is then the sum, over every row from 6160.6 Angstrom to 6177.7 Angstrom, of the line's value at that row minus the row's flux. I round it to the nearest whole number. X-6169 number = -11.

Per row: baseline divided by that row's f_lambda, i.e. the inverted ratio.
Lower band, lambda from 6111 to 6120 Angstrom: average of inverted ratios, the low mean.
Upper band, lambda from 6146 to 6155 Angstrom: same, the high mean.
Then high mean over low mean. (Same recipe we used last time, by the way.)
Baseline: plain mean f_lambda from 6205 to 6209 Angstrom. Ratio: 0.92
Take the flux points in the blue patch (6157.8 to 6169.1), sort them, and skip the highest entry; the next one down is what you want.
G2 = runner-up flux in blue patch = 16.38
